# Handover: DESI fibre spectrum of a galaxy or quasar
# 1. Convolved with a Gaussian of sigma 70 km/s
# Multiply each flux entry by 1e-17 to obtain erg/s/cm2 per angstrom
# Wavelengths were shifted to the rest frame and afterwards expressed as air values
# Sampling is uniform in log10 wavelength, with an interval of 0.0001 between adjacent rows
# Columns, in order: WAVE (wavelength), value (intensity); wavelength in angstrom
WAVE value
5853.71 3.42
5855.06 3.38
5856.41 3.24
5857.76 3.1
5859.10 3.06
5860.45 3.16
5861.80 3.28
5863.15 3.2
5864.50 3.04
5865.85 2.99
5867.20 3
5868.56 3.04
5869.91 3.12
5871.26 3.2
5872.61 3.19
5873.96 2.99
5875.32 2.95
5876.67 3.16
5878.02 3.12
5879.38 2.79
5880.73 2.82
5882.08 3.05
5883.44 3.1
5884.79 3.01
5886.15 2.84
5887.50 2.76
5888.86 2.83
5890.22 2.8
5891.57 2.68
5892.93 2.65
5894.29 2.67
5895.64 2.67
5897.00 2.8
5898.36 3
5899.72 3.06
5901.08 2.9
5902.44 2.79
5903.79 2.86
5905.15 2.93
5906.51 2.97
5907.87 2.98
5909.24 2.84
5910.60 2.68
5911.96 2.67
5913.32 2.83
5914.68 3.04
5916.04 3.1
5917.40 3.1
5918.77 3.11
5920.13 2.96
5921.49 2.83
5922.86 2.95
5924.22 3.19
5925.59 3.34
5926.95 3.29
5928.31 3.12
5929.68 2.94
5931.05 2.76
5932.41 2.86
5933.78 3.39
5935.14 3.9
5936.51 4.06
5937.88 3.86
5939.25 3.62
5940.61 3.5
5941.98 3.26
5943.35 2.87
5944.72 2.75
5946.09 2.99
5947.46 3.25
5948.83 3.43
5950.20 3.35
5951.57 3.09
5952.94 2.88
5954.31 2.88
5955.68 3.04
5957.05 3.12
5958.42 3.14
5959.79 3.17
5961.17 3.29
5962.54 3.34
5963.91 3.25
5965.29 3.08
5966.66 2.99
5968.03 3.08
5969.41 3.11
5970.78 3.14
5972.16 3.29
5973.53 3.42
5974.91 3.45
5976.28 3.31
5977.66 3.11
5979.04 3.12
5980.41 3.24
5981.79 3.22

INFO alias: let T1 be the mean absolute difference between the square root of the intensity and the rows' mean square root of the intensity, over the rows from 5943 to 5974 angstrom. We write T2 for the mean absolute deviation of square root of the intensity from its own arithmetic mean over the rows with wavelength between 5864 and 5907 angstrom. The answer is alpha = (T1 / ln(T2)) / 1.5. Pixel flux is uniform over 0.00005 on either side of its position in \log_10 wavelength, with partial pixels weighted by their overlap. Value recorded -0.0084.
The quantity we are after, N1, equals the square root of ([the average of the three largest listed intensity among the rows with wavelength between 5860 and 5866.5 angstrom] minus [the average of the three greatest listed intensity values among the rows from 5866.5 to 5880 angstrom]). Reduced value 0.17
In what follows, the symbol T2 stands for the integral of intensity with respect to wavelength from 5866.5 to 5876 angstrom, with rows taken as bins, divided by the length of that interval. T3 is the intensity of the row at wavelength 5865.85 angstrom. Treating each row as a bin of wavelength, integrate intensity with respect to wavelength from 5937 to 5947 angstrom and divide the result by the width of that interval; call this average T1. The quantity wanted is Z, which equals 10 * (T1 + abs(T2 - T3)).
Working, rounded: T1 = 3.3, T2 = 3.07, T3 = 2.99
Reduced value 34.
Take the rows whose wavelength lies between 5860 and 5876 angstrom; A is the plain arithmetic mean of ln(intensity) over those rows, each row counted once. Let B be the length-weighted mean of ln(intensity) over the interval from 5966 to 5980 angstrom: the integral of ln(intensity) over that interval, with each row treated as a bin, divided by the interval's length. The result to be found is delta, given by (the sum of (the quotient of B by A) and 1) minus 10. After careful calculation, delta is -7.97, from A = 1.13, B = 1.16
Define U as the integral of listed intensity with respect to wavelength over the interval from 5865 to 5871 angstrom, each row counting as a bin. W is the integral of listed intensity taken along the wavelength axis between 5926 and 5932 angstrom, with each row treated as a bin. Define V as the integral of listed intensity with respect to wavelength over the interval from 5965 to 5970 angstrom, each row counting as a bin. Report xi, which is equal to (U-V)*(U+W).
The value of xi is 108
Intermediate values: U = 18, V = 15.3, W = 18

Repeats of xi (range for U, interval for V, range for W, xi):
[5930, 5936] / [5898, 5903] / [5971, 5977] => 187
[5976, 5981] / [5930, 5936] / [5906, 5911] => -106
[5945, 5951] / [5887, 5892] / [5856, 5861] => 191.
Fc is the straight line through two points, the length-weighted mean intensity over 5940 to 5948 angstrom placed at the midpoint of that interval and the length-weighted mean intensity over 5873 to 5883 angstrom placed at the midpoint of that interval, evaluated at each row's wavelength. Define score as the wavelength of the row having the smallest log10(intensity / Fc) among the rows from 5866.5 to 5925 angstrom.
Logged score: 5911.96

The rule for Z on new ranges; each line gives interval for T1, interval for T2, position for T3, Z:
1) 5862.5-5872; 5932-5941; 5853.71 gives 33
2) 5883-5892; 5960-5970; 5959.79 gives 29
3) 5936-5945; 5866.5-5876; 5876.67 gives 35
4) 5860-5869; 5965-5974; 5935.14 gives 38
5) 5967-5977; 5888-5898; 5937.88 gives 44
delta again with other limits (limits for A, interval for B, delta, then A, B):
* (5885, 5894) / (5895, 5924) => -7.95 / 1.01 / 1.07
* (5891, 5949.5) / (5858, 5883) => -7.99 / 1.11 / 1.12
